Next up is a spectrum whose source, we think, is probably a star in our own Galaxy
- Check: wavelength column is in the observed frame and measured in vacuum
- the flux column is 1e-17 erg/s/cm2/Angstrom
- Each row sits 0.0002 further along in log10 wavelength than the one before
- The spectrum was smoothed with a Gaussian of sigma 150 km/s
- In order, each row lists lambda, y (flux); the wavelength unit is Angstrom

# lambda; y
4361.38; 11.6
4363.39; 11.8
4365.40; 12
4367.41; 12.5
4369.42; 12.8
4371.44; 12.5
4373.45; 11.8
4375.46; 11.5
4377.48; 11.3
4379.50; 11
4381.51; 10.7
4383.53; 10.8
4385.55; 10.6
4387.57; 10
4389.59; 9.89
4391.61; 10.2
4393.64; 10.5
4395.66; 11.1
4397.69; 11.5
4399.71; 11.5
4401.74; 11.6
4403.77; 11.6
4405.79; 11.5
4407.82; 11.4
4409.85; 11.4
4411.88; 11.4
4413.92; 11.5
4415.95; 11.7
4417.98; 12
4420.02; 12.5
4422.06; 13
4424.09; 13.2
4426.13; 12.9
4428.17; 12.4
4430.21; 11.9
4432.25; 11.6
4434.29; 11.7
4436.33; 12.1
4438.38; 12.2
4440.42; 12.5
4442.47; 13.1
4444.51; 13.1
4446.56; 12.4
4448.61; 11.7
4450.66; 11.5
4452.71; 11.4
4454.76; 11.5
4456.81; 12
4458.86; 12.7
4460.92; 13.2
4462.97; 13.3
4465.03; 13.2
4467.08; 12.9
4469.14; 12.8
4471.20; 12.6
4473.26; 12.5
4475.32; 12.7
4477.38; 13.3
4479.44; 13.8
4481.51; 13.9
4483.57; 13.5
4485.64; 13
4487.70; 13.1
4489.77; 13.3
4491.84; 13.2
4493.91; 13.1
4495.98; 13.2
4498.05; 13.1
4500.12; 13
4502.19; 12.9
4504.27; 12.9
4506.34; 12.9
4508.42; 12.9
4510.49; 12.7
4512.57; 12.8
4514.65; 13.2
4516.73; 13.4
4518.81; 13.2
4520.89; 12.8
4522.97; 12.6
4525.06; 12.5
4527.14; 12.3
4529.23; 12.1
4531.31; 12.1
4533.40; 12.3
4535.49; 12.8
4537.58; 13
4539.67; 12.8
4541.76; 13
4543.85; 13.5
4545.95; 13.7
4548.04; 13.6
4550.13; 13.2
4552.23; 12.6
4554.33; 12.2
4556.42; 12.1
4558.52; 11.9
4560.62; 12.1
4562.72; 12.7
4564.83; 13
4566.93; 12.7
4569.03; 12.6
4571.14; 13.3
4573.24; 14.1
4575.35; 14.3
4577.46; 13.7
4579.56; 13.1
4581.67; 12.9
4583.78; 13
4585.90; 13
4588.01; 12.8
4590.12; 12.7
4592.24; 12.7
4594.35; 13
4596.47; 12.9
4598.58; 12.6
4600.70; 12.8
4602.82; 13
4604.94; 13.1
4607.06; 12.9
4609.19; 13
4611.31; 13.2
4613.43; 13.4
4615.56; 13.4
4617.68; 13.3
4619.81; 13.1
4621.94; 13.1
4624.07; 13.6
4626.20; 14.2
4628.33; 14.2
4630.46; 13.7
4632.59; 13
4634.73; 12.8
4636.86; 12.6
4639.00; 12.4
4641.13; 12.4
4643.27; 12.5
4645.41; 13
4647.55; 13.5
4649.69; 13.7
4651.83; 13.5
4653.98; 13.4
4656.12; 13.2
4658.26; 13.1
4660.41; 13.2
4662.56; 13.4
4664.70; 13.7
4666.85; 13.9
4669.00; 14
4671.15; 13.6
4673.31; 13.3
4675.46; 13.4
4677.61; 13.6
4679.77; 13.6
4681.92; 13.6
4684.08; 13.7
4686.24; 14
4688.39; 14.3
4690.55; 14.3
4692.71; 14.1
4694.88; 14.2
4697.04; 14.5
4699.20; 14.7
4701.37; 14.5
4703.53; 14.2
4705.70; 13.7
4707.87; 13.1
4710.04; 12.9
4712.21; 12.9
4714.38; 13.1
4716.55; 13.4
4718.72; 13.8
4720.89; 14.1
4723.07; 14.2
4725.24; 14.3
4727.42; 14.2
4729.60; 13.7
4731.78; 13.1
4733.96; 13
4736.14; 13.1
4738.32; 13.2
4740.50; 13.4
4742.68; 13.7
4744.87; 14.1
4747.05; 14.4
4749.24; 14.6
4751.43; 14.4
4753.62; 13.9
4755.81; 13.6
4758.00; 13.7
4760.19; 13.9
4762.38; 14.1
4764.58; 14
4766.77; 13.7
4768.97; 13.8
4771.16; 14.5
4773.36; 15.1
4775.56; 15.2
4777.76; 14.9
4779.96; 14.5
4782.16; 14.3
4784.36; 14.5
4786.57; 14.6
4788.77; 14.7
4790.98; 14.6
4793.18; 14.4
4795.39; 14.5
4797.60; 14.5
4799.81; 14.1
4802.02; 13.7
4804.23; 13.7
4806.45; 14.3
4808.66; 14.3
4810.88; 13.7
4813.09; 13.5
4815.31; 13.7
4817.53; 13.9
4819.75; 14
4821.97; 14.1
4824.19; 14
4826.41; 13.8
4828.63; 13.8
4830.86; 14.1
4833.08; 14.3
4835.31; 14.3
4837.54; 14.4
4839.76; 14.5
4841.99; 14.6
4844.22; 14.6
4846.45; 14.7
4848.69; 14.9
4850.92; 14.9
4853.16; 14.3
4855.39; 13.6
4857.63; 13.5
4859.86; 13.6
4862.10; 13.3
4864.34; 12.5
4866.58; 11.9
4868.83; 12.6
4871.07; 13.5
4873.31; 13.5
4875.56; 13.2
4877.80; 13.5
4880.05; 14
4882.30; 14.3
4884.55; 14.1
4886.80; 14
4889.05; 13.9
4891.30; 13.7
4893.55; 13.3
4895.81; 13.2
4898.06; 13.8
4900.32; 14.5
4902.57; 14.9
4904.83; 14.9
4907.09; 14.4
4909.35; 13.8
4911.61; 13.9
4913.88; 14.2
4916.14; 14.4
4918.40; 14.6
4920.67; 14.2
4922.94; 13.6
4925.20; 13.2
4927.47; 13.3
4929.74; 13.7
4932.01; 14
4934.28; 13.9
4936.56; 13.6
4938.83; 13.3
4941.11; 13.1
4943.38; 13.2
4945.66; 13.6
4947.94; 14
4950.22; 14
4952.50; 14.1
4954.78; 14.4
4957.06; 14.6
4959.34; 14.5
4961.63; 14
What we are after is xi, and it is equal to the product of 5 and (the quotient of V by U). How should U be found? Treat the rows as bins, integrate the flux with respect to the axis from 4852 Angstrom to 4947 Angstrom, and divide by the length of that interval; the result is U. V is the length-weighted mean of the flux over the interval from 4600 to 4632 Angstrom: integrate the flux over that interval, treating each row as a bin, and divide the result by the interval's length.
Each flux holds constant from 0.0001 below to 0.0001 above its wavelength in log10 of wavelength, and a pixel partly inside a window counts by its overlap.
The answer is 4.9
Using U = 13.7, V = 13.3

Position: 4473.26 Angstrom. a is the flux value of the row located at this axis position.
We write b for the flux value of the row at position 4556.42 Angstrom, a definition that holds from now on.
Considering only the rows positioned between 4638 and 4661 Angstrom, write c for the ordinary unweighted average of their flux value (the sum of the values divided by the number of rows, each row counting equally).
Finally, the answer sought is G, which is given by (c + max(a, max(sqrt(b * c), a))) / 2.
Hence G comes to 12.83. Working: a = 12.5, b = 12.1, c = 13.1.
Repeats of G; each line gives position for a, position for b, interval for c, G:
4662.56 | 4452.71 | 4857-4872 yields 13.19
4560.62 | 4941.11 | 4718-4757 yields 13.64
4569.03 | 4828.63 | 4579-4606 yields 13.12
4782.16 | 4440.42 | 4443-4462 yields 13.23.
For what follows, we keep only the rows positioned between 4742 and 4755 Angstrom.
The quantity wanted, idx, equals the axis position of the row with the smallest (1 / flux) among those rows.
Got 4749.24 Angstrom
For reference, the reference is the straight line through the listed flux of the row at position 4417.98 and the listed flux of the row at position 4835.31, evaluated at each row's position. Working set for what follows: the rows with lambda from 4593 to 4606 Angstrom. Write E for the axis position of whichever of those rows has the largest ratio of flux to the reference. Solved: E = 4604.94 Angstrom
